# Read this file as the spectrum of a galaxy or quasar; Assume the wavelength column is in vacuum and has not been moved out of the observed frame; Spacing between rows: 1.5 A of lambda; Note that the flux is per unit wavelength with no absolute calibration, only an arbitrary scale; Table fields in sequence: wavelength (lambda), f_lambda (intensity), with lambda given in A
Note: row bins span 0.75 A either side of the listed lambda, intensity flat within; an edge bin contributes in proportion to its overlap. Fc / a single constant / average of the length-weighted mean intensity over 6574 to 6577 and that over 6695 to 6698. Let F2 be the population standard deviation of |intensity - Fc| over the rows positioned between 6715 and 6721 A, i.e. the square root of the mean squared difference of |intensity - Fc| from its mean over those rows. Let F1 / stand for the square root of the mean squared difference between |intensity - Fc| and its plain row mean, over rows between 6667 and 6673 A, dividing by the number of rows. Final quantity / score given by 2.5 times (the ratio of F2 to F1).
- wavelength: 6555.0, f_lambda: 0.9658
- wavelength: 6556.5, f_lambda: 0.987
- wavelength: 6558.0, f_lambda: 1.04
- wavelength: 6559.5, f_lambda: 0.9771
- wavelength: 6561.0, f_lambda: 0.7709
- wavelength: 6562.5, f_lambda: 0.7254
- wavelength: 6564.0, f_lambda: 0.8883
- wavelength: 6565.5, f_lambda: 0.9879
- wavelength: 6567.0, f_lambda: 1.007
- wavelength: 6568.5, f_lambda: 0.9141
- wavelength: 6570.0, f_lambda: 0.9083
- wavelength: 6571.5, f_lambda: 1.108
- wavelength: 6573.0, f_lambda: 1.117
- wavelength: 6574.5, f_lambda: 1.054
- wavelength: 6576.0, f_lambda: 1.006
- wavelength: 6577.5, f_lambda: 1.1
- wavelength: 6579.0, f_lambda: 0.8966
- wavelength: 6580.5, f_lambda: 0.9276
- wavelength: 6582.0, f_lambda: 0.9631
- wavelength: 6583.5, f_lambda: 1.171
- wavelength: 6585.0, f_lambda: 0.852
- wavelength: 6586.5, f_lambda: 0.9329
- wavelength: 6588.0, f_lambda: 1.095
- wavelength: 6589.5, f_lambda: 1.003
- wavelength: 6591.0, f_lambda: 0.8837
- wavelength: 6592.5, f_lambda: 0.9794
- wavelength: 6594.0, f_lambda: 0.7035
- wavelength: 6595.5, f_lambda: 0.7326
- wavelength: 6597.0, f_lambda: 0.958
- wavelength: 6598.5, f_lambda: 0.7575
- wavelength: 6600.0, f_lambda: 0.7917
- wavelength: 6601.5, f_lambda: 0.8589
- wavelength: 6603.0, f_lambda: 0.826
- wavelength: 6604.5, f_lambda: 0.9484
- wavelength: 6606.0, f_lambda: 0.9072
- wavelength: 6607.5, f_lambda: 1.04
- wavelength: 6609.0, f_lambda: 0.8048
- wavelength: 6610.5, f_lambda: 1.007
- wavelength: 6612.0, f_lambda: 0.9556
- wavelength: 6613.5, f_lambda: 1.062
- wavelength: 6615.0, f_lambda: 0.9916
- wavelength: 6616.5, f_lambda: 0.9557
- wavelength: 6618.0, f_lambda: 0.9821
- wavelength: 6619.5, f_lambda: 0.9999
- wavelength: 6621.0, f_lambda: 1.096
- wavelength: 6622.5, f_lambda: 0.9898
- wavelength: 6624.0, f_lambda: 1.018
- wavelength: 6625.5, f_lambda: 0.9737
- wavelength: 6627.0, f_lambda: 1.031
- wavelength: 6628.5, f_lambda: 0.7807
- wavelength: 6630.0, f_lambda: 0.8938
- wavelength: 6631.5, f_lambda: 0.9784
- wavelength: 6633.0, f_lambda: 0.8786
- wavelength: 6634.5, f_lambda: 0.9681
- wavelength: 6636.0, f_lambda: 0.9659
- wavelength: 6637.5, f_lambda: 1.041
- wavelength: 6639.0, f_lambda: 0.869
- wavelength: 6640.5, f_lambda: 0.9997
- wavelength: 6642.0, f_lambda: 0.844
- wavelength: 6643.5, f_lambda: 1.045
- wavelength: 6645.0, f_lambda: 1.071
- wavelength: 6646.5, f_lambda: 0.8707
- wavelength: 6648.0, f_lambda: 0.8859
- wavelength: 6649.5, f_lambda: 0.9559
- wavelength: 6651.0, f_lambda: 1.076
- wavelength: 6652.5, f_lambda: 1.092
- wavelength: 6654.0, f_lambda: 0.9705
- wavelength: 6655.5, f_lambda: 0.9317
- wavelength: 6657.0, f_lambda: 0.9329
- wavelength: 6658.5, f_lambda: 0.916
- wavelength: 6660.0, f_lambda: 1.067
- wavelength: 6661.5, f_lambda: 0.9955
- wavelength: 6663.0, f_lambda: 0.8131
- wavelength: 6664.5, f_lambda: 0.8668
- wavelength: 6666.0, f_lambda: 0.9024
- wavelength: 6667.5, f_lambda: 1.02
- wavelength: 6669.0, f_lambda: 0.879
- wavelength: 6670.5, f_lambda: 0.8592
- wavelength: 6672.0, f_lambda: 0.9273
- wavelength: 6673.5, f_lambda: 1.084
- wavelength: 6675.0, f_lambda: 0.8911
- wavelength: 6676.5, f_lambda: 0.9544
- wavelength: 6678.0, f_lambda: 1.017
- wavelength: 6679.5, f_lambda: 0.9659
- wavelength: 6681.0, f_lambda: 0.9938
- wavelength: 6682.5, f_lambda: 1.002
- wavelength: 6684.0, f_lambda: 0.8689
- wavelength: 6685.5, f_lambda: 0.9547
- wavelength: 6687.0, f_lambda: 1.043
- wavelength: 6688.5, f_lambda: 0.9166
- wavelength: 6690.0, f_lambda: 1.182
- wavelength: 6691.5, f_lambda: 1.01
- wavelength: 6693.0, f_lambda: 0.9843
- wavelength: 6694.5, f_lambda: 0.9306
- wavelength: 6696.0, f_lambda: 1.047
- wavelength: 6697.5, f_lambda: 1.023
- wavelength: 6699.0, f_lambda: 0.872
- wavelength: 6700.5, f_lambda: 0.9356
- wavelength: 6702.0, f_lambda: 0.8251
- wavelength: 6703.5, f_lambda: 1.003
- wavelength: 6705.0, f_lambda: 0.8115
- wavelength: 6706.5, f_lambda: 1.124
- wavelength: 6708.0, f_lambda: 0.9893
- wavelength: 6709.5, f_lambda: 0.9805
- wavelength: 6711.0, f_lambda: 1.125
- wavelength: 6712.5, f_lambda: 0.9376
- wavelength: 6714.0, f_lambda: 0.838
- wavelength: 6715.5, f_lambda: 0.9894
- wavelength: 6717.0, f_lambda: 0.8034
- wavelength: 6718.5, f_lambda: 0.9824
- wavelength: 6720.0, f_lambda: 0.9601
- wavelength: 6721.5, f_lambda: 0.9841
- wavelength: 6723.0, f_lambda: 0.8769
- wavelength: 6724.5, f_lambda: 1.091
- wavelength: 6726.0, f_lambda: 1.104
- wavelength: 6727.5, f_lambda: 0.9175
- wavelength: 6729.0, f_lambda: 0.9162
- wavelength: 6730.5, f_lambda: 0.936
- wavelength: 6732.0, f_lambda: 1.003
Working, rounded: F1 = 0.062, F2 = 0.08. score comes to 3.1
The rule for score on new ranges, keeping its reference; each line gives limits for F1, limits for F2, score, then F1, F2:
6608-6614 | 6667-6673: 1.9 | 0.081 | 0.06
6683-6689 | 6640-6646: 3.2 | 0.055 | 0.07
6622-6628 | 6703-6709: 8.5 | 0.022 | 0.08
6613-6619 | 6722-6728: 5.6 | 0.016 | 0.04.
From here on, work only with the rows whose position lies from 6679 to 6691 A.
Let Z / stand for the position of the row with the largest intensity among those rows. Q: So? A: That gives 6690.0 A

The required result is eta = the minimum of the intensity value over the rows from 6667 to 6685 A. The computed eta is 0.8592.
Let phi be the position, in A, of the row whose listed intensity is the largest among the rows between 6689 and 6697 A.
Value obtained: 6690.0 A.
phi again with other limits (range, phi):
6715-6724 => 6715.5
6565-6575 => 6573.0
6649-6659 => 6652.5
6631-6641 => 6637.5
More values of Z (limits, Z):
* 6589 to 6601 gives 6589.5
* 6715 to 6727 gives 6726.0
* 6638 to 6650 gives 6645.0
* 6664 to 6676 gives 6673.5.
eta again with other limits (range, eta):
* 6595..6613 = 0.7326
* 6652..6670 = 0.8131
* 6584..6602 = 0.7035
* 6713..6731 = 0.8034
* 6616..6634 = 0.7807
